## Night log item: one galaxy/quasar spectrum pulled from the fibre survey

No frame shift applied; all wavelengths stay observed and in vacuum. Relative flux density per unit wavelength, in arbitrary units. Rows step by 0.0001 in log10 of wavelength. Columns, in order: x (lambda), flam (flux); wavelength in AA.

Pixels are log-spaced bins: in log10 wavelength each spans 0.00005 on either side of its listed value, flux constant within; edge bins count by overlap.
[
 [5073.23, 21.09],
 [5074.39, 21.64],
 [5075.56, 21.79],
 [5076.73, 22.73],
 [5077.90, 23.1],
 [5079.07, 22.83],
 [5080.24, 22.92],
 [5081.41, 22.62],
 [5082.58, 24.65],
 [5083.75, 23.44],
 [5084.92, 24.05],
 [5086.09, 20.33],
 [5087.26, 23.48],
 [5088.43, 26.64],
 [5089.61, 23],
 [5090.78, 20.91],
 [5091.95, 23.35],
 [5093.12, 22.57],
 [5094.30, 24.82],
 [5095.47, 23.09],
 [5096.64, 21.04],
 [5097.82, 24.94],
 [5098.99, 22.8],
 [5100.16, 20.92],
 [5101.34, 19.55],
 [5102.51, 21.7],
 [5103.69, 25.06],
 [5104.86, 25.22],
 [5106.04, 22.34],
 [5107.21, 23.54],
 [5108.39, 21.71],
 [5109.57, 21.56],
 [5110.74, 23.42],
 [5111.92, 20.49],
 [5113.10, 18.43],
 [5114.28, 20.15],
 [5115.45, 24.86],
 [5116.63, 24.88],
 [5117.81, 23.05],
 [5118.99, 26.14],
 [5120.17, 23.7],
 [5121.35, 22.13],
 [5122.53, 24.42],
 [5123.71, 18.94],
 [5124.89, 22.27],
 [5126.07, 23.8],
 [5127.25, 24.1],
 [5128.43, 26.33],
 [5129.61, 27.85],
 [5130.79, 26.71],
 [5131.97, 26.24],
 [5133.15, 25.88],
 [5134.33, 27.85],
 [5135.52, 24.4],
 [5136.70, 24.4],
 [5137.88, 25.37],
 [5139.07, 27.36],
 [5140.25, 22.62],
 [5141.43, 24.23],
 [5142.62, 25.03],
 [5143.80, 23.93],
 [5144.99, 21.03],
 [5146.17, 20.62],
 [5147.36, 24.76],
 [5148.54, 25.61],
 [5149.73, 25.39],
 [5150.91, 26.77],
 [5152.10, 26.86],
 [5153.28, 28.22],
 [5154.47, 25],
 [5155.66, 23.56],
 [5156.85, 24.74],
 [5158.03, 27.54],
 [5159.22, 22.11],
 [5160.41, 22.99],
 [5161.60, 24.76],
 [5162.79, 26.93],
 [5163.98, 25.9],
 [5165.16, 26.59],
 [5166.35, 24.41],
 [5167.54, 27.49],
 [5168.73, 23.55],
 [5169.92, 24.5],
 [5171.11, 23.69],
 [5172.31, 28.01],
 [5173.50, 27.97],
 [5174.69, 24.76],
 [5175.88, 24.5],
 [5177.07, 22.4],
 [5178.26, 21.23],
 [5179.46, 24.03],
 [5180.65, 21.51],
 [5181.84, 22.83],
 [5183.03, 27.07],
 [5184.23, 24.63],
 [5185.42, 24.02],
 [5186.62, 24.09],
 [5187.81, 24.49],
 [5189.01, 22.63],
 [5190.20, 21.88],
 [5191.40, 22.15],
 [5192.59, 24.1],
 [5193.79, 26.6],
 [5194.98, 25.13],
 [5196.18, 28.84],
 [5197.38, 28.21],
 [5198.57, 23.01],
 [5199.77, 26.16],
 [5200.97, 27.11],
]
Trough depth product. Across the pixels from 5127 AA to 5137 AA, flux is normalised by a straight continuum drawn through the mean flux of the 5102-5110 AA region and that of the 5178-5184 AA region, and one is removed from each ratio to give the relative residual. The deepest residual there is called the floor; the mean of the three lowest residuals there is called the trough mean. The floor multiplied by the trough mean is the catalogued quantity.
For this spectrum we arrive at 0.002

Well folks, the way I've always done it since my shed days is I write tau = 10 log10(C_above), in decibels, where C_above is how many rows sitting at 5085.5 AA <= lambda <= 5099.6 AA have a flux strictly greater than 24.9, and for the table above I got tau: 3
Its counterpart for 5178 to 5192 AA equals 0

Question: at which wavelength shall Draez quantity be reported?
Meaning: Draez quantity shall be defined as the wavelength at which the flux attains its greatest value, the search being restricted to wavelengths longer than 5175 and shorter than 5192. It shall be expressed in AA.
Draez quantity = 5183.03 AA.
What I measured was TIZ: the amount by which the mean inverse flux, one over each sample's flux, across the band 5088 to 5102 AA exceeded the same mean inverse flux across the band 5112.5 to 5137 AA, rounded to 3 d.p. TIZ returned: 0.002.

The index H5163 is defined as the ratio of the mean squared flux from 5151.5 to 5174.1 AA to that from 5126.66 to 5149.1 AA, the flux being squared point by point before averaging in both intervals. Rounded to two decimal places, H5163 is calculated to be 1.04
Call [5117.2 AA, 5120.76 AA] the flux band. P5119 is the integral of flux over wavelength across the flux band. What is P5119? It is 86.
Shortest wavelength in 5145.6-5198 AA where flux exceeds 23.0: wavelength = 5147.36 AA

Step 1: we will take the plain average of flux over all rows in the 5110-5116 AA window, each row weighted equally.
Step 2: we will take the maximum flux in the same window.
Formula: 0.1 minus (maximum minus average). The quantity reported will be -3.3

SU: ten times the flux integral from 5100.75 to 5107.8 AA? 1615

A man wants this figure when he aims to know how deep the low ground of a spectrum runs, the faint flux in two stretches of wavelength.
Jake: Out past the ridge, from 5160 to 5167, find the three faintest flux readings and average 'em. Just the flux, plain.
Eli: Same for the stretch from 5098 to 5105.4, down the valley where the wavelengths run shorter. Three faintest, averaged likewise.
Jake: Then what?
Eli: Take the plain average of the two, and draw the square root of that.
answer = 4.73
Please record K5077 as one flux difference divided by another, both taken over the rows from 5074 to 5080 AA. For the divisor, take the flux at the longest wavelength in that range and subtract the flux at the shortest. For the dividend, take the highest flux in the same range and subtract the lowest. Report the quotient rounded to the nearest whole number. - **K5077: 1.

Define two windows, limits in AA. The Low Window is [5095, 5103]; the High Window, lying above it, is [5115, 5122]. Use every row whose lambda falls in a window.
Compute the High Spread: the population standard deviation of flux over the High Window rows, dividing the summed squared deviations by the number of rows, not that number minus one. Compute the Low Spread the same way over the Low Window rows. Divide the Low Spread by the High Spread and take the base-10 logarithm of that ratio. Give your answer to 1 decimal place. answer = 0.1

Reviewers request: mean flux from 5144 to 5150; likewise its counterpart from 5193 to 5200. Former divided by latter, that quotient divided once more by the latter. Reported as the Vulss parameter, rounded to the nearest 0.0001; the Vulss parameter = 0.0339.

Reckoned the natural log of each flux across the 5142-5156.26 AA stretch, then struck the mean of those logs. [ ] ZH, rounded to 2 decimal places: 3.20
